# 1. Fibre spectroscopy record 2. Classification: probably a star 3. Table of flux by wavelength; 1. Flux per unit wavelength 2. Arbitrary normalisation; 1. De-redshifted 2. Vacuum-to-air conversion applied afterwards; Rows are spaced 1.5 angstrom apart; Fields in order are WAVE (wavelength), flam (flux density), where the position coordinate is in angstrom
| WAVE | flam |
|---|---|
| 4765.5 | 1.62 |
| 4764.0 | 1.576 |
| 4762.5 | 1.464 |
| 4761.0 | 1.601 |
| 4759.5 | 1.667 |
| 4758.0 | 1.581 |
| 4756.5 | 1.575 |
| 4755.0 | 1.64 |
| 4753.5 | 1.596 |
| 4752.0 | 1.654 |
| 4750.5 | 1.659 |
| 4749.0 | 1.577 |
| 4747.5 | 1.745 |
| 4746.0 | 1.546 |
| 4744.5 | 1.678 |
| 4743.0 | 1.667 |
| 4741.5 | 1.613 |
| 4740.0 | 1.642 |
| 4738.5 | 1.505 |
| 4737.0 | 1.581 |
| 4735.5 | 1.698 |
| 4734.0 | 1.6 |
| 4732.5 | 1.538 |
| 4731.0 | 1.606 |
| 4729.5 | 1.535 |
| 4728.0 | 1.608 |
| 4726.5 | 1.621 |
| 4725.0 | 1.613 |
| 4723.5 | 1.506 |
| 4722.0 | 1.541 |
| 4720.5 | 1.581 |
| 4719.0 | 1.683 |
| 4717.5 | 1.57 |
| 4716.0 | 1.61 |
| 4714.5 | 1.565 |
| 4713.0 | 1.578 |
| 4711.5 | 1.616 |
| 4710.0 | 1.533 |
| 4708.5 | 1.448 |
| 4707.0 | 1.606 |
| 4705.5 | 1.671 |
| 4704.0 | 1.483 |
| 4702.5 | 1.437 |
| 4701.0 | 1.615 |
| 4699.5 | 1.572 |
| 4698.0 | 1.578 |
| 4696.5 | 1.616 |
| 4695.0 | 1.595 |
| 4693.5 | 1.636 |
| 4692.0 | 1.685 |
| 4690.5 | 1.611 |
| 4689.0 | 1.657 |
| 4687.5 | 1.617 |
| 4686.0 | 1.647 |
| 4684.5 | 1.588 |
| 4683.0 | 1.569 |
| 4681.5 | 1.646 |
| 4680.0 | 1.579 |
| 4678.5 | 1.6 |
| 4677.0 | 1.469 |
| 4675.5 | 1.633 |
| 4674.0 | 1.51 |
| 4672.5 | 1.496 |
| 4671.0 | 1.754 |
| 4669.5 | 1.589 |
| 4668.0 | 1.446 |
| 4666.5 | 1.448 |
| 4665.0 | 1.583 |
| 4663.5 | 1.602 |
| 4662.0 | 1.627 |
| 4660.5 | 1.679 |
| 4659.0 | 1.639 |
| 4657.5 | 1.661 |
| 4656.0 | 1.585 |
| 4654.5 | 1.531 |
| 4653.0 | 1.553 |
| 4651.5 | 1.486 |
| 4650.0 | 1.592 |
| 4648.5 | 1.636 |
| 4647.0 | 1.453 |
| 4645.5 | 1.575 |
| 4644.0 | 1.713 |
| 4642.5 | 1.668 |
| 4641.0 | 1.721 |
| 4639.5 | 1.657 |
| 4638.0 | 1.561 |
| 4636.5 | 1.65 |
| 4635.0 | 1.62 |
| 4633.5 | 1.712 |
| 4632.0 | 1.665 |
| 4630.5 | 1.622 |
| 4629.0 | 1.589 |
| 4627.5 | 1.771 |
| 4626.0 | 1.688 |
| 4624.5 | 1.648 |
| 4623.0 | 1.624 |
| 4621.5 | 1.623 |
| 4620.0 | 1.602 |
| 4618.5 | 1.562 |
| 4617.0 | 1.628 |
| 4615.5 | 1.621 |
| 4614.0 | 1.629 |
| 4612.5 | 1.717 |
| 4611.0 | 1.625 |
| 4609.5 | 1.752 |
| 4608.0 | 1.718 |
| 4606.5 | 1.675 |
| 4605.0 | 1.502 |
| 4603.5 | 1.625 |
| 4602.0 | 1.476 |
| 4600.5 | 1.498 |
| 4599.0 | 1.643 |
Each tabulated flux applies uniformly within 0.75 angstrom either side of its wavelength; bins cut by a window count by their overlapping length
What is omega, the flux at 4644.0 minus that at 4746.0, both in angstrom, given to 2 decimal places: 0.17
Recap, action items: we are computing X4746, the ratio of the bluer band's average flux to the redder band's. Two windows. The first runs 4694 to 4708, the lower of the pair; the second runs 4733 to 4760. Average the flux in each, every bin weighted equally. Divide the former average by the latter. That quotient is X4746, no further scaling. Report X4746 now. 0.97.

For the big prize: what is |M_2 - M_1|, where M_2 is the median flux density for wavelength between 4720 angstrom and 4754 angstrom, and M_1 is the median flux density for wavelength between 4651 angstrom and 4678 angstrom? 0.022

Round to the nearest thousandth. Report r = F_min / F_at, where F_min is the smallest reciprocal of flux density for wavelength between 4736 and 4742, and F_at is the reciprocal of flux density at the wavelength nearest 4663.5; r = 0.976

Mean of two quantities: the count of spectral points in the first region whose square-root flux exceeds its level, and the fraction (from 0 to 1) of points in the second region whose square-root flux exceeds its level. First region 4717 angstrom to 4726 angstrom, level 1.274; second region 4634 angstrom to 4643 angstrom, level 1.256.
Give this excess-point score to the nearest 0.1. 0.9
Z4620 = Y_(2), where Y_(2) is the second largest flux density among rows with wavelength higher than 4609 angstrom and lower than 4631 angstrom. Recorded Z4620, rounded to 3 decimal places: 1.752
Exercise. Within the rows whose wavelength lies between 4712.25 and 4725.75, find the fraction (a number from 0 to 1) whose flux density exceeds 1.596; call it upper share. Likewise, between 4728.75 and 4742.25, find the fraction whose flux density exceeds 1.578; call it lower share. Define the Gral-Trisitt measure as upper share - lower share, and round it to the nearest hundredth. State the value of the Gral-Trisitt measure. -0.33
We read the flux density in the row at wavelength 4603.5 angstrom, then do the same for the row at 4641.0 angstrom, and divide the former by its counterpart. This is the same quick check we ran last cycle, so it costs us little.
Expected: 0.94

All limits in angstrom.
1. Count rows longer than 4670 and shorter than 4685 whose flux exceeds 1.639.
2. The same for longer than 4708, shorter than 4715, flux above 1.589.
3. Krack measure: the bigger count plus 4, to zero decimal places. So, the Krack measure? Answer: 6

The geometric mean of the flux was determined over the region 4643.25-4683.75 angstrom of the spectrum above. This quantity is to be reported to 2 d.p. 1.58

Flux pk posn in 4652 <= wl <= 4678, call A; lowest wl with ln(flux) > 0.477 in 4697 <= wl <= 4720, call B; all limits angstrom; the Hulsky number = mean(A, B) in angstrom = 4686.0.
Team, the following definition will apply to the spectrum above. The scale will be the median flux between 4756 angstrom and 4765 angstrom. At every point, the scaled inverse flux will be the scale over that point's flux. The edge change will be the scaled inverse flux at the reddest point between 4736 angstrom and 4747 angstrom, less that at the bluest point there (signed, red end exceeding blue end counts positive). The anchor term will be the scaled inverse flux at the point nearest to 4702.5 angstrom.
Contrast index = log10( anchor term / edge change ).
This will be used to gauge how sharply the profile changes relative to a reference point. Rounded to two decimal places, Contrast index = 1.69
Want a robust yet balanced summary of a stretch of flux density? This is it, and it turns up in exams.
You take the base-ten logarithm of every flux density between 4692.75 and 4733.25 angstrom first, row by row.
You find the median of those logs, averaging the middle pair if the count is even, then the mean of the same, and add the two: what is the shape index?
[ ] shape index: 0.396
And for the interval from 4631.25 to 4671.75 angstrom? 0.415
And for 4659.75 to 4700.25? 0.406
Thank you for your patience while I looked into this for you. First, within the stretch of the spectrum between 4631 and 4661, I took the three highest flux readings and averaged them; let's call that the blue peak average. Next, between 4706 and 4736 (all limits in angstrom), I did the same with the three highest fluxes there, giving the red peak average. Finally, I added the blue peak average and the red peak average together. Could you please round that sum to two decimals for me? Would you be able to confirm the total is 3.38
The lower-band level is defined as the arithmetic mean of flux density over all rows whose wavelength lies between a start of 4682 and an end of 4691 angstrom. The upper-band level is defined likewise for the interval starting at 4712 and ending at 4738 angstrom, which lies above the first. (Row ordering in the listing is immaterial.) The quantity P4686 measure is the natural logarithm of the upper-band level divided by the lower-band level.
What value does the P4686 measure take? -0.02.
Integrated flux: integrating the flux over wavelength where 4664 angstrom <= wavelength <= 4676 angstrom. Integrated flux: 18.7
